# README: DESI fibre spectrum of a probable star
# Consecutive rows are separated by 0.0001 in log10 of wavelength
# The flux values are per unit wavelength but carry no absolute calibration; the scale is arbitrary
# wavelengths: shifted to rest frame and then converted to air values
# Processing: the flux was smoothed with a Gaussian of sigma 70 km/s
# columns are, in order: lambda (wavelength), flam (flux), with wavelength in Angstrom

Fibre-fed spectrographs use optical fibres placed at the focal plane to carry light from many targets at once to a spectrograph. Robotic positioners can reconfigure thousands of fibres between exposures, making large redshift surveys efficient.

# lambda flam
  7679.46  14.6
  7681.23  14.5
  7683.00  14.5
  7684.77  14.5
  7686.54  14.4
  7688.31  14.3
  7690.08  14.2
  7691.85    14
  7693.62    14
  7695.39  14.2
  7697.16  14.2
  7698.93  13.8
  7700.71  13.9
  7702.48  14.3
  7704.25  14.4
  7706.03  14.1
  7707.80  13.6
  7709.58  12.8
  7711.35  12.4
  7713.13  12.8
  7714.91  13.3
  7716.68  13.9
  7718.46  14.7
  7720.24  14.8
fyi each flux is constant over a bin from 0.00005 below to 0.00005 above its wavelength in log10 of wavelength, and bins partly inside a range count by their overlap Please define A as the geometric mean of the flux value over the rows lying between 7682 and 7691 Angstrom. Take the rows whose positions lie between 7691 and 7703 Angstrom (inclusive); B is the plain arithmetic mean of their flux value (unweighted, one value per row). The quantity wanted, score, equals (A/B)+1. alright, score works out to 2.02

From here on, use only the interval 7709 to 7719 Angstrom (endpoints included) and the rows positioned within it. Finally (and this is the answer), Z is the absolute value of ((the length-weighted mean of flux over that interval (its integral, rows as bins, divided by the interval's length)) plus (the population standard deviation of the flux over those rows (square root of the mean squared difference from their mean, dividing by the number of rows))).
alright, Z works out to 14.1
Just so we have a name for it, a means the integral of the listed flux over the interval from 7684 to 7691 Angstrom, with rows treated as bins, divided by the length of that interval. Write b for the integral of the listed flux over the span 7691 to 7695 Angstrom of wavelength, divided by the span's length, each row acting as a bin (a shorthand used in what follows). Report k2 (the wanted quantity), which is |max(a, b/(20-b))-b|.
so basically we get 0.31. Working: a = 14.3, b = 14.0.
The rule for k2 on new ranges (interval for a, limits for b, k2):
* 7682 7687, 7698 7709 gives 0.49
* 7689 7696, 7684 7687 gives 0.34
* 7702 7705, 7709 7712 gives 1.75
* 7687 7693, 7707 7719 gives 0.87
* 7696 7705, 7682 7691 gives 0.25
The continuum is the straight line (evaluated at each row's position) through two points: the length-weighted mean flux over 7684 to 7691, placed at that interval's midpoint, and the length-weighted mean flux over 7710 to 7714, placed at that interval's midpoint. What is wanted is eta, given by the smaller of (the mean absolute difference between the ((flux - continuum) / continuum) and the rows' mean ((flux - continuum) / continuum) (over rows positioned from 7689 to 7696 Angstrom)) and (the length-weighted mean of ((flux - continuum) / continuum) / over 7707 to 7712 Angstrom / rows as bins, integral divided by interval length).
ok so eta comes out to 0.010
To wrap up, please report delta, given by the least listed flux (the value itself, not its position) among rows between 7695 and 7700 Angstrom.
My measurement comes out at 13.8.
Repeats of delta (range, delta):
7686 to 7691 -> 14.2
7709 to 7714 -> 12.4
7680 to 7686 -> 14.5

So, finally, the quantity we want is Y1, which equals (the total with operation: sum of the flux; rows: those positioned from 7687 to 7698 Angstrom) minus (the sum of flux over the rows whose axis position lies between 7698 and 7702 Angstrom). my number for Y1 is 57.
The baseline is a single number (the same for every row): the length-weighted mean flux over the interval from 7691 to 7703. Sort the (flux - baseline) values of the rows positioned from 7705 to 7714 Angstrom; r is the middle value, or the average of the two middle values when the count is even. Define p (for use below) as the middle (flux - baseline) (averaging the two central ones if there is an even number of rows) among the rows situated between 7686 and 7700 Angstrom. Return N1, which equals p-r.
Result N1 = 1.40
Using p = 0.15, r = -1.3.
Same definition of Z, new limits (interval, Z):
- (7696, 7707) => 14.3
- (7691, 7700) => 14.2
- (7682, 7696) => 14.5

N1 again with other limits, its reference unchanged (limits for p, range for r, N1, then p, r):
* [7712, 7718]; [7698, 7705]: -0.80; -0.75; 0.0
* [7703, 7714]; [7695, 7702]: -0.85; -0.85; 0.0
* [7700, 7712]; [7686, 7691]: -0.40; -0.15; 0.2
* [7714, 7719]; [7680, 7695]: -0.45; -0.15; 0.3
